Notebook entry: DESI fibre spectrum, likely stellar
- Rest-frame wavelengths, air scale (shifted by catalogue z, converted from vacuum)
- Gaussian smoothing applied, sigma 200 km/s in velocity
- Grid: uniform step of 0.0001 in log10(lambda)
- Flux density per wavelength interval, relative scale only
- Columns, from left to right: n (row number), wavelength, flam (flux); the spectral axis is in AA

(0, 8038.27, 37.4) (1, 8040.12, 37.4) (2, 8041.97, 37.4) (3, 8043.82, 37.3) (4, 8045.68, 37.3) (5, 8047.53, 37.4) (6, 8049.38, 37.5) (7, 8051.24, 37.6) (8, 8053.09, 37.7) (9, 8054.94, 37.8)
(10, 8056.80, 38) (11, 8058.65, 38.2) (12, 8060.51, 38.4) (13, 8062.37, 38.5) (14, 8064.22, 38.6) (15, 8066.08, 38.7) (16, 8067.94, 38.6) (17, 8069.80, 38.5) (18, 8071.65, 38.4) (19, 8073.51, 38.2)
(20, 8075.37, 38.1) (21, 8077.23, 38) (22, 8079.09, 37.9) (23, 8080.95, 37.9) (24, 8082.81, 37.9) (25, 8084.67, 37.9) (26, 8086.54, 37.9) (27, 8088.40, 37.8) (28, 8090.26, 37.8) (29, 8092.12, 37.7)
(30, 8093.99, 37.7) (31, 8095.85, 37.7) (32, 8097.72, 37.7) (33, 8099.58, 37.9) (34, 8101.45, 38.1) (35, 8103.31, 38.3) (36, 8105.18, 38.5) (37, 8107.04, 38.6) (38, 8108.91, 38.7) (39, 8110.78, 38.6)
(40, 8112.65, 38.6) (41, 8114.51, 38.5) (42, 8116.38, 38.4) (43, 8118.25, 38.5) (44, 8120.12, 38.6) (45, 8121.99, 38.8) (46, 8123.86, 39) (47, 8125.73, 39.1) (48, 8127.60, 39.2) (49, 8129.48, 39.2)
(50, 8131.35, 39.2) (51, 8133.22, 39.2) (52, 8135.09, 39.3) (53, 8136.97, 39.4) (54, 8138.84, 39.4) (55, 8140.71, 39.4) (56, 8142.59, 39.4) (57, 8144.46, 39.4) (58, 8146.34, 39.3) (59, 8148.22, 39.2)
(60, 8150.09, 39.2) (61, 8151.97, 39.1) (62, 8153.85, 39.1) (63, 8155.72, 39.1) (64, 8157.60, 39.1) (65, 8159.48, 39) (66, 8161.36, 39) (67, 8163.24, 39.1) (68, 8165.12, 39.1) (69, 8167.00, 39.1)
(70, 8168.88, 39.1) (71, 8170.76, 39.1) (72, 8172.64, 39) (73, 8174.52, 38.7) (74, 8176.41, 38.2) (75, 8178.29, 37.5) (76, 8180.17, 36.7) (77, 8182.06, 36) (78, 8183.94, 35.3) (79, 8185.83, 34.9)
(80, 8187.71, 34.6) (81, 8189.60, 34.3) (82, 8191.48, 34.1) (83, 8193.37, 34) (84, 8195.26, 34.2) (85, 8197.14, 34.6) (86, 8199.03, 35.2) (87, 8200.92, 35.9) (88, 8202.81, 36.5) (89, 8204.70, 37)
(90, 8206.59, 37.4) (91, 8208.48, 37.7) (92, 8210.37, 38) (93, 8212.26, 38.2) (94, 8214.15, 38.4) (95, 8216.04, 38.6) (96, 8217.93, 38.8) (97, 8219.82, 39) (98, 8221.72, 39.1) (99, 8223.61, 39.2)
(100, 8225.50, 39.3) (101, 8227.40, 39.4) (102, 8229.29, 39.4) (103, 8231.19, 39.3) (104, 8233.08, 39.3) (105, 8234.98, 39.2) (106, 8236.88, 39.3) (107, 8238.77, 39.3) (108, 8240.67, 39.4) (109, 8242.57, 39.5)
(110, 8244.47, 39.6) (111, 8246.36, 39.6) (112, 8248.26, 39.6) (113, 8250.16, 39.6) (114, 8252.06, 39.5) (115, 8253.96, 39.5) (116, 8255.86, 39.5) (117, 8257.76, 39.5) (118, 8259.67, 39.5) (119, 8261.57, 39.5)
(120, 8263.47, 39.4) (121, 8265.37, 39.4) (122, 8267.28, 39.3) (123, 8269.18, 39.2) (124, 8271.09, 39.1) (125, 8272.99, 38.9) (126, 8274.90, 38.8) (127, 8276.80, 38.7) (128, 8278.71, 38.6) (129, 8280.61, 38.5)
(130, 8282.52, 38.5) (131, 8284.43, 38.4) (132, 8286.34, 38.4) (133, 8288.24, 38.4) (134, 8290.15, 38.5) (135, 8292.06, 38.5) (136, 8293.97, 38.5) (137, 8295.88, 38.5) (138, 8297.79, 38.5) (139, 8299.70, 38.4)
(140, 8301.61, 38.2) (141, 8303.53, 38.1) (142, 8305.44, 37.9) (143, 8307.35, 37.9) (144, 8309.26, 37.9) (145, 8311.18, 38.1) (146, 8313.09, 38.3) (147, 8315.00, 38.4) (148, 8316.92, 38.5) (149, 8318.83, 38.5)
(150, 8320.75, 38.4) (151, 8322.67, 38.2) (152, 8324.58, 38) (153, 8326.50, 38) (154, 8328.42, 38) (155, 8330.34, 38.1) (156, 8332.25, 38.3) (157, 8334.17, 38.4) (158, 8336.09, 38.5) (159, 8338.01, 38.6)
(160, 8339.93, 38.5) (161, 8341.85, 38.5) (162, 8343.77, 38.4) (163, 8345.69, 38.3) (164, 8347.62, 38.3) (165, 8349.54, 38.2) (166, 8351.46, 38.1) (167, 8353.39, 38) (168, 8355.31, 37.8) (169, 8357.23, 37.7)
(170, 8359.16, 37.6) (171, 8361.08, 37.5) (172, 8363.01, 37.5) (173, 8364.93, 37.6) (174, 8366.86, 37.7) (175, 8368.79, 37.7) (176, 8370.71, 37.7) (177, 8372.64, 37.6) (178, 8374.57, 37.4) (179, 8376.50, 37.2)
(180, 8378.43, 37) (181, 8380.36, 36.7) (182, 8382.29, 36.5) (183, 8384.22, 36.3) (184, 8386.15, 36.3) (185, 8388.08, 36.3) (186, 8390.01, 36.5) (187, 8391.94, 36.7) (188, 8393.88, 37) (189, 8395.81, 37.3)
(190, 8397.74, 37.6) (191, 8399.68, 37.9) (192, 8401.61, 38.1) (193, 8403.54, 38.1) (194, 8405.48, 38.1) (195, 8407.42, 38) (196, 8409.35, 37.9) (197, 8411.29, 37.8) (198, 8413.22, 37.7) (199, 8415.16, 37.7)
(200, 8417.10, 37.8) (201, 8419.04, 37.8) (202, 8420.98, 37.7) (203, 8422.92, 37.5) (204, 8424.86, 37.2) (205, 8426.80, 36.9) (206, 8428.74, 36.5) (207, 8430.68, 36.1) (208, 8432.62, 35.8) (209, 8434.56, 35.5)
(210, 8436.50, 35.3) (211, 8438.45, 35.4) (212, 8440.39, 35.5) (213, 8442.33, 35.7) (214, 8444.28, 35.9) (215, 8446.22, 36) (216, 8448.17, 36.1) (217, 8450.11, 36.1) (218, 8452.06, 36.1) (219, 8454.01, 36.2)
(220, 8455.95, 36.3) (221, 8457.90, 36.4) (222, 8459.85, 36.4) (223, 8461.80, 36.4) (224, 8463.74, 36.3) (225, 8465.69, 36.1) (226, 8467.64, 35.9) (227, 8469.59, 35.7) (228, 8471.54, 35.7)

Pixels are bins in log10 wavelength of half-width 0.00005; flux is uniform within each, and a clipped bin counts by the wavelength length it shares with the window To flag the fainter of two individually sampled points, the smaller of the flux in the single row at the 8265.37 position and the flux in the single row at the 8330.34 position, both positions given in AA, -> 38.1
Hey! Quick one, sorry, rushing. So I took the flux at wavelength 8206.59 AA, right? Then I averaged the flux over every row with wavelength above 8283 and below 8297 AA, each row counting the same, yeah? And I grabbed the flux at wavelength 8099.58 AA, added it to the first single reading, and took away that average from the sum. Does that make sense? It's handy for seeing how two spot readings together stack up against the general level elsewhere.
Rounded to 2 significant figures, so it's 37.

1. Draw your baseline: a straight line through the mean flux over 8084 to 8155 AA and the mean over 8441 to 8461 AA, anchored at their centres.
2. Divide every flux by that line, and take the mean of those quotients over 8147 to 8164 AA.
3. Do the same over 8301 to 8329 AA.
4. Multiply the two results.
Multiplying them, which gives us 1.05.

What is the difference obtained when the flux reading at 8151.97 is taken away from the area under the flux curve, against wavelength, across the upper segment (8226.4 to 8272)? 1758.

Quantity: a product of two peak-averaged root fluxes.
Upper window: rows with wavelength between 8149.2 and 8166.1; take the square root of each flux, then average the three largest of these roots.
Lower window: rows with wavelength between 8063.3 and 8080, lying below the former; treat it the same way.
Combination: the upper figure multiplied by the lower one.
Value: 38.9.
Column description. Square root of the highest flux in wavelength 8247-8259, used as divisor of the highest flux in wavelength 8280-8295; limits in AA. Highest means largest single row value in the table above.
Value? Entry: 6.12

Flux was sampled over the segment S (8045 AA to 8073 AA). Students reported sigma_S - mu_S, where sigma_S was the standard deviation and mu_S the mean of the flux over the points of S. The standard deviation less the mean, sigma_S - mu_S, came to -37.6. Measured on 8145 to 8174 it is -39.0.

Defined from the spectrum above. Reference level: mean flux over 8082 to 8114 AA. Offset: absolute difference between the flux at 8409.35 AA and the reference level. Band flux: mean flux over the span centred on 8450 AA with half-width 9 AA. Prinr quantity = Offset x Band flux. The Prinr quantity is 7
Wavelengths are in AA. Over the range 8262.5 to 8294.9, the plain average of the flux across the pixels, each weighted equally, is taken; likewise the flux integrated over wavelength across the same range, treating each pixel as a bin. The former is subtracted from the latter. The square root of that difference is 34.9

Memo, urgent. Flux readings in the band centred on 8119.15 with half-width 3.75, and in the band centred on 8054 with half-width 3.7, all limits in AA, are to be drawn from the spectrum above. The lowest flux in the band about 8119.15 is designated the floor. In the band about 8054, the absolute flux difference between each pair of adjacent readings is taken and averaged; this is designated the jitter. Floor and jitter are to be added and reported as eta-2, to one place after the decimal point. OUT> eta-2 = 38.5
